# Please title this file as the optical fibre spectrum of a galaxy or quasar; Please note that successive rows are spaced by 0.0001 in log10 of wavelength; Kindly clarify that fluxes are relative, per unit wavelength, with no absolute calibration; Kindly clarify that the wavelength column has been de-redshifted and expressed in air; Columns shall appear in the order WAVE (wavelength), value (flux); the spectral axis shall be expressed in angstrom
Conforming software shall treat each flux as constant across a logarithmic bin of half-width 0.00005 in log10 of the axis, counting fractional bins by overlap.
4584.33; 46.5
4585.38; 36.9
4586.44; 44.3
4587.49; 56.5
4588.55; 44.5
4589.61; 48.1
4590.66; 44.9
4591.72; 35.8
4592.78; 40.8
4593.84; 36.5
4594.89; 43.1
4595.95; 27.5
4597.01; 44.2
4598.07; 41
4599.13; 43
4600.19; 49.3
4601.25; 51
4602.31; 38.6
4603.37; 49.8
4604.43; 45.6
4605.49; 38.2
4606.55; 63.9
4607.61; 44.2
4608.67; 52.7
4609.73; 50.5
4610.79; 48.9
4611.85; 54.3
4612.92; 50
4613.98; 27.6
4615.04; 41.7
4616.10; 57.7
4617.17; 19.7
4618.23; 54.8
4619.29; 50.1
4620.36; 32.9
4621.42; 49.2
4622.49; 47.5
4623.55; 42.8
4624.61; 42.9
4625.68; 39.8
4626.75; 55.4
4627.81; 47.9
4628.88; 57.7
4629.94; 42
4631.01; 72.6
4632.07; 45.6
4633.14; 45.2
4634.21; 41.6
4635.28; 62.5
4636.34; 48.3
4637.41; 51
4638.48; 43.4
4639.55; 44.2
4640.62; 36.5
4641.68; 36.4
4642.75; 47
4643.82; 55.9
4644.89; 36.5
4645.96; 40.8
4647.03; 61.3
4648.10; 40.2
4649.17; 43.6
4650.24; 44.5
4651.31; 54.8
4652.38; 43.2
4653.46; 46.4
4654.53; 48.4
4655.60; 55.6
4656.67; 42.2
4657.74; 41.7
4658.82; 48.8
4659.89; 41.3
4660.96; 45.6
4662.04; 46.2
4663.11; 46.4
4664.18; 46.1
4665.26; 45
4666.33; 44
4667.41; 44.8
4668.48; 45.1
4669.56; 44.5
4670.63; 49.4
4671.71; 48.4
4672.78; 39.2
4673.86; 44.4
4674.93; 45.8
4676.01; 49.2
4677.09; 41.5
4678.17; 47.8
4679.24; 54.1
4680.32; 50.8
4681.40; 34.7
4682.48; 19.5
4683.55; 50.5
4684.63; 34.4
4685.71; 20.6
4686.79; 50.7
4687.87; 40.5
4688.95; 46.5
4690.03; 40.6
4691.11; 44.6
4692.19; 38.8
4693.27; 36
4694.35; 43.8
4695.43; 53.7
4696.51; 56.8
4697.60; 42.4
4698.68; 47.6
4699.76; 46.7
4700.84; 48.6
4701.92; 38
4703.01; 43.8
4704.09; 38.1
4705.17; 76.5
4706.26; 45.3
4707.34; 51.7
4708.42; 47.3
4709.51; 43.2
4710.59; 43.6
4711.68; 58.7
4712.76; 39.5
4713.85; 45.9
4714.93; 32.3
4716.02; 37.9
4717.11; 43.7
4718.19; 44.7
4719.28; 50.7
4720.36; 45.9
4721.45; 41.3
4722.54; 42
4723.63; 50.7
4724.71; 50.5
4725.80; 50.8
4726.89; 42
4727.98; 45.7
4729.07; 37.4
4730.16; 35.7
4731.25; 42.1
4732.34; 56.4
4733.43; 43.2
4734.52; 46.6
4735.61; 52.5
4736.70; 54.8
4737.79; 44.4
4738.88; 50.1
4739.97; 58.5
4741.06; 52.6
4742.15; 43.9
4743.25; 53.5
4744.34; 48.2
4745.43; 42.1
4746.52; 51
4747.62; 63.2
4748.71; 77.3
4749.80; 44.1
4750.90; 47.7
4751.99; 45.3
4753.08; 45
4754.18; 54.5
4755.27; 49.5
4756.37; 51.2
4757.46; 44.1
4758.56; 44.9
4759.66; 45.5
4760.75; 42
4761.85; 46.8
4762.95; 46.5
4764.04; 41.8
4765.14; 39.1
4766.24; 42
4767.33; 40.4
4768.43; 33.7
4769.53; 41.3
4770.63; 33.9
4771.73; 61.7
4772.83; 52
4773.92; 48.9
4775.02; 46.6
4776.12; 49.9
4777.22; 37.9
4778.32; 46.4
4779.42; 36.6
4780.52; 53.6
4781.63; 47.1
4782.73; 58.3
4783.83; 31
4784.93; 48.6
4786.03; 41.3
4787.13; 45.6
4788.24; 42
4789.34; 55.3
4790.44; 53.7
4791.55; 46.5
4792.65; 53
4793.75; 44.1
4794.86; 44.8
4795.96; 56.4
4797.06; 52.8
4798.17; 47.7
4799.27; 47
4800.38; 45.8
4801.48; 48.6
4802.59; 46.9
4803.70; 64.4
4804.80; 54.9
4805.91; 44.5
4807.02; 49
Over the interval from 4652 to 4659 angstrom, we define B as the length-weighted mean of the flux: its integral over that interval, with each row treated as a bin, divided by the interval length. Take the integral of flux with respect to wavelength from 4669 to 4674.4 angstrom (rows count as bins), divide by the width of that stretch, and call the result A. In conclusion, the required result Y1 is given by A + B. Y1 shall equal 92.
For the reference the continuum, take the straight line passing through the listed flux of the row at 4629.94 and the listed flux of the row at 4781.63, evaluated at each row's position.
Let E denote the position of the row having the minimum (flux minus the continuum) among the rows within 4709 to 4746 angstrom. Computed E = 4714.93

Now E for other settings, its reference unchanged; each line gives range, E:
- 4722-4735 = 4730.16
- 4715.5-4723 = 4716.02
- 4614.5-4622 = 4617.17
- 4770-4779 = 4770.63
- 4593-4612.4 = 4595.95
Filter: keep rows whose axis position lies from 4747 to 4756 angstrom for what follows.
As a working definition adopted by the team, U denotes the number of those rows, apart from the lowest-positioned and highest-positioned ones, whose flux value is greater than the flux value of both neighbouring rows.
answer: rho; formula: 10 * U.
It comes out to 30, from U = 3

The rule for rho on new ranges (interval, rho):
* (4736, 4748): 20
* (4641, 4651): 20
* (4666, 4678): 30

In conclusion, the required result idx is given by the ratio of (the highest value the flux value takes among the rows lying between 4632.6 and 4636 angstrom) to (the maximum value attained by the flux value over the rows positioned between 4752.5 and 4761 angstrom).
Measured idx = 1.15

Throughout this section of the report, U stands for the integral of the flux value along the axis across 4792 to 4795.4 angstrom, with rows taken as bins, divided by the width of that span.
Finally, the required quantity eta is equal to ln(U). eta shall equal 3.86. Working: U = 47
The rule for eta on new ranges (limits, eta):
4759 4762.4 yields 3.80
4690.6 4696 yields 3.77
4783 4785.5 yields 3.74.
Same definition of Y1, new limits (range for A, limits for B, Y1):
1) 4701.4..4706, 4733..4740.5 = 99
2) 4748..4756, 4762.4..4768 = 94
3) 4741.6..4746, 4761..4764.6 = 92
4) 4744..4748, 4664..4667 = 96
